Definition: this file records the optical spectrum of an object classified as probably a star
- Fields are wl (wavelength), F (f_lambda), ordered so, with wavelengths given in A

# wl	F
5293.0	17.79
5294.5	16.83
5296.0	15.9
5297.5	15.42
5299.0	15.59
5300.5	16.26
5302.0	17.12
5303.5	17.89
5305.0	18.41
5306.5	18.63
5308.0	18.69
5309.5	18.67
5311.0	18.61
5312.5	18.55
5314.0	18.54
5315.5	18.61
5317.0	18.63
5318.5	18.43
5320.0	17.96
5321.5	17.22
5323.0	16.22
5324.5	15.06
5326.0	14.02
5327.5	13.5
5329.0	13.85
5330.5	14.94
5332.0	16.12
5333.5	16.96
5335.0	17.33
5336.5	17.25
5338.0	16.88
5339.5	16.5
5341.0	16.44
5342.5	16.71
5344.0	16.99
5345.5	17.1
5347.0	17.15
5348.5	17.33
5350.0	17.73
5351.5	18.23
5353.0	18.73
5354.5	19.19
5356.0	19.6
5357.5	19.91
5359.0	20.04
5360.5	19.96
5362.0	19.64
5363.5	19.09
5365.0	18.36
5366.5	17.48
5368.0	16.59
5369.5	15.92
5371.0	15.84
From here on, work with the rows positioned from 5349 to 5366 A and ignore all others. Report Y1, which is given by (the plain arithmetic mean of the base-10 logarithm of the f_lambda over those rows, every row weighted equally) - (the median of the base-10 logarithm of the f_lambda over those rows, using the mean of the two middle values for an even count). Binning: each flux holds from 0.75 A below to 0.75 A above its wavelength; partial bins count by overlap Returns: -0.002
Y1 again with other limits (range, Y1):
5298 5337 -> -0.008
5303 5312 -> -0.003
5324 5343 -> -0.018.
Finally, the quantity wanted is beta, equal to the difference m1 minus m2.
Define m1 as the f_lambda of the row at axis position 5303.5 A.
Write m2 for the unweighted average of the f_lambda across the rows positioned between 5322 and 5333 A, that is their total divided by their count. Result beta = 3.1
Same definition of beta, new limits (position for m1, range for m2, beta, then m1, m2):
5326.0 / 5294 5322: -3.7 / 14.02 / 17.7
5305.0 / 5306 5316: -0.2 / 18.41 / 18.6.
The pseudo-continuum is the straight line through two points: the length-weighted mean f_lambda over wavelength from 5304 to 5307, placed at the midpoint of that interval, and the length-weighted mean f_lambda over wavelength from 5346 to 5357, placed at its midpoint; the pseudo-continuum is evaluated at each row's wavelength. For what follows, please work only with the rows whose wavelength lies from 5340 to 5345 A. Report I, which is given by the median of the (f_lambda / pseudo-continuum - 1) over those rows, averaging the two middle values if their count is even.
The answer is -0.088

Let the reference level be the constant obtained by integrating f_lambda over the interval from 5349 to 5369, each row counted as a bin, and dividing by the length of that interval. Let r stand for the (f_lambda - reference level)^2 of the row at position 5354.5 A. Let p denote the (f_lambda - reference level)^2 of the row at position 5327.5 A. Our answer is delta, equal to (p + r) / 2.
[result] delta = 14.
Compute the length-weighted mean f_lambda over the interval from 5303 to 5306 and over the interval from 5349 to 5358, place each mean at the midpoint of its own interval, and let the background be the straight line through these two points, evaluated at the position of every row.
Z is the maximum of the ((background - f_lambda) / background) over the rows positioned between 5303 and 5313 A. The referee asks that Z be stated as 0.02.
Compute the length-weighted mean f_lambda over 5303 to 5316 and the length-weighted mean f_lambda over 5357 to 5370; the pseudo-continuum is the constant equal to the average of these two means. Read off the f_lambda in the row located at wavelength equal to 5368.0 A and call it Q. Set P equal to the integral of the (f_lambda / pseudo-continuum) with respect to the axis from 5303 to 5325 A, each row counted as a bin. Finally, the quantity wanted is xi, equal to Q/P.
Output 0.775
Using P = 21.4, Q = 16.59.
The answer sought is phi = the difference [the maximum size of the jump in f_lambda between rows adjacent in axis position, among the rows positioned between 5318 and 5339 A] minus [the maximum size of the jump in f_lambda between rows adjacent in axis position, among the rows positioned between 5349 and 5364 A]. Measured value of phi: 0.6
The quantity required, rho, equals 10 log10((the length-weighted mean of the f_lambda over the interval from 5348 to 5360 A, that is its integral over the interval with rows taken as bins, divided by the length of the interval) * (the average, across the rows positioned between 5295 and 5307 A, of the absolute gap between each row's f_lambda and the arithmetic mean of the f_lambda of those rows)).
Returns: 13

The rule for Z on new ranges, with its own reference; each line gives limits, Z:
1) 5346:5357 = 0.09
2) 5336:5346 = 0.12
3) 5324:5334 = 0.27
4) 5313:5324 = 0.12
